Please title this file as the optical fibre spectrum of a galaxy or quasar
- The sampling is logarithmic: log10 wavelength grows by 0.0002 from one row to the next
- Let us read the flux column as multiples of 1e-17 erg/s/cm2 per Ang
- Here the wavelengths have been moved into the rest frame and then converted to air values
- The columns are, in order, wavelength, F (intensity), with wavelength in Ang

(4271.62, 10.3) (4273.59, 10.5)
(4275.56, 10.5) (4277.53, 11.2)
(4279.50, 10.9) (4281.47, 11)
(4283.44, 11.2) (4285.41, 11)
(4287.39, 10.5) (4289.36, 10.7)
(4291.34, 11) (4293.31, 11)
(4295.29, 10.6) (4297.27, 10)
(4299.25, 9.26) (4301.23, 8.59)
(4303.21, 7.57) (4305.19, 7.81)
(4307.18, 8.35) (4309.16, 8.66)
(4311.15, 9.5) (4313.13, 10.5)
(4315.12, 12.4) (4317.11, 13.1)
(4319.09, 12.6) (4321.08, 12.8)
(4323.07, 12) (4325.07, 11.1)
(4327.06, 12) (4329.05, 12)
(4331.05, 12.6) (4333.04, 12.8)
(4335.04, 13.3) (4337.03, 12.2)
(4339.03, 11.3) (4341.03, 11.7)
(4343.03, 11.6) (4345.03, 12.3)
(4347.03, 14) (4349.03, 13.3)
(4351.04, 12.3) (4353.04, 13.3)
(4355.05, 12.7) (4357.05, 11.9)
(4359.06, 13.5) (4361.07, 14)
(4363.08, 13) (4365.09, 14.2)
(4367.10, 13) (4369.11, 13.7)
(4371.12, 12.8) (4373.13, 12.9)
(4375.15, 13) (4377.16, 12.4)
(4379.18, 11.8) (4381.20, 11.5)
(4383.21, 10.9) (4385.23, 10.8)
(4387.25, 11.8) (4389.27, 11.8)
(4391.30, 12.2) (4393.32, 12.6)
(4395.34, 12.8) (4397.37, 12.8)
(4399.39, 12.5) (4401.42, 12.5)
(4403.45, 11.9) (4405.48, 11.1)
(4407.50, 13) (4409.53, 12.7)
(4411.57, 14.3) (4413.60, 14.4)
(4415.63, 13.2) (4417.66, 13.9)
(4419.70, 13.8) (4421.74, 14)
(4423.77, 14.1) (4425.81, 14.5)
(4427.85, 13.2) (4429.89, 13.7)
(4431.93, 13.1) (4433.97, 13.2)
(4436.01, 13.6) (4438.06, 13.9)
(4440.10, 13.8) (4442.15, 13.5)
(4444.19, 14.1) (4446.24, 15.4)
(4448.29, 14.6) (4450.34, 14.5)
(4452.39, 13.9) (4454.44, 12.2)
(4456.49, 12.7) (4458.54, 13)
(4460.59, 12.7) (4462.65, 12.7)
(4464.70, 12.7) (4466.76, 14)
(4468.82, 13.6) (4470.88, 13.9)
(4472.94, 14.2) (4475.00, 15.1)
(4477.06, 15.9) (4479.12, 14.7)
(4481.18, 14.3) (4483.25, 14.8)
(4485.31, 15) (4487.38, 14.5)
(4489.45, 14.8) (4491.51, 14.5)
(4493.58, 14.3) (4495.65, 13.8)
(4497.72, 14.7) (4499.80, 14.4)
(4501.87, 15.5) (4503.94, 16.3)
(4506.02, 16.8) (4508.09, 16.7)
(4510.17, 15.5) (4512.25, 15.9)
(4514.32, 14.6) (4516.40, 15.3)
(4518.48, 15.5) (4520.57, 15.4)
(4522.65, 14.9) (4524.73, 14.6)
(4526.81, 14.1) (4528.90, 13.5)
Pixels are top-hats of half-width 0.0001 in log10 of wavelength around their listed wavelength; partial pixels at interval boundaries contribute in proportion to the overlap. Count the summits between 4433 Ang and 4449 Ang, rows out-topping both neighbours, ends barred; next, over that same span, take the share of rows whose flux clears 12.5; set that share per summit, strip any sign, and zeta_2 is 0.50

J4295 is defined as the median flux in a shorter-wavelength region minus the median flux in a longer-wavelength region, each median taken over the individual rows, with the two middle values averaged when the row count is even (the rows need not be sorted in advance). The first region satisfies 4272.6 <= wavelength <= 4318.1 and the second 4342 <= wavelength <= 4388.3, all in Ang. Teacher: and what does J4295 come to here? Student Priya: -2.3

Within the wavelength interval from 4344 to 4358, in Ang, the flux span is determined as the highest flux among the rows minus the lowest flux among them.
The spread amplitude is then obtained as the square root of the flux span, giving 1.4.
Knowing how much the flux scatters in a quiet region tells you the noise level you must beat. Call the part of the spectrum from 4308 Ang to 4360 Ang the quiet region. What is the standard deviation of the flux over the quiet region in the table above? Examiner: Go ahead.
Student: 1.2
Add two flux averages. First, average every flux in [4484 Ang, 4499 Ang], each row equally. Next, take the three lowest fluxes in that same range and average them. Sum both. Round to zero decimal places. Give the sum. 29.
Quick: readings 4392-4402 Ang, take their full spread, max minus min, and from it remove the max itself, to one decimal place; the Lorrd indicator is -12.5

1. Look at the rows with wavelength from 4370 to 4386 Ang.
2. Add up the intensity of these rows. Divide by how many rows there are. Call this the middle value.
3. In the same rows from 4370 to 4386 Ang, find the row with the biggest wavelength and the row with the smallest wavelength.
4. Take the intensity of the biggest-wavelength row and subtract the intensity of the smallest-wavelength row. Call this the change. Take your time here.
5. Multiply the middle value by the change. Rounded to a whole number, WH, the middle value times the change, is -24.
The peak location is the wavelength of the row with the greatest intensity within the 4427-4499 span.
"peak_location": 4477.06 Ang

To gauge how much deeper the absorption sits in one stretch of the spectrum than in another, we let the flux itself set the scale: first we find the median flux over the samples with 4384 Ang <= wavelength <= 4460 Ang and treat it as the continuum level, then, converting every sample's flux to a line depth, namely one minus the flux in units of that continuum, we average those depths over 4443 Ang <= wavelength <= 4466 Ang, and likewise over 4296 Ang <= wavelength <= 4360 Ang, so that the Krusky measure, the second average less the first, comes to 0.154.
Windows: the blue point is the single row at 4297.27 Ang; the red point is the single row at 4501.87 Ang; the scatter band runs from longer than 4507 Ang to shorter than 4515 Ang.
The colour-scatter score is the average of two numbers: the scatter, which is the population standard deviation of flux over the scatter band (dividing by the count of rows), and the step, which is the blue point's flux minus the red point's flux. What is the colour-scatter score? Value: -2.4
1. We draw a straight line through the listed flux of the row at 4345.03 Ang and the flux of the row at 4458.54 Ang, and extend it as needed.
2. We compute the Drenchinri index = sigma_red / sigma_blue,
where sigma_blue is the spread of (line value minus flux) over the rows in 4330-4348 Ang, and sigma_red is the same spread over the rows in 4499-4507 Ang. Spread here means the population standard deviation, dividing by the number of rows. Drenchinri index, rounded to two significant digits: 1.1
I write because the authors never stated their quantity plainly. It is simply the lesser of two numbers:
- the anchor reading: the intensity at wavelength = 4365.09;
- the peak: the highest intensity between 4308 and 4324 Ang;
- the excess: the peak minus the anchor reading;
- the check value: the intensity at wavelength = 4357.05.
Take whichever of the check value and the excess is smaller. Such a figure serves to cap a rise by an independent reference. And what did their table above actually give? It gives -1.1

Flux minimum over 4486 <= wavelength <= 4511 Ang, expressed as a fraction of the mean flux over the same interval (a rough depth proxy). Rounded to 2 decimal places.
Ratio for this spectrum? 0.91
